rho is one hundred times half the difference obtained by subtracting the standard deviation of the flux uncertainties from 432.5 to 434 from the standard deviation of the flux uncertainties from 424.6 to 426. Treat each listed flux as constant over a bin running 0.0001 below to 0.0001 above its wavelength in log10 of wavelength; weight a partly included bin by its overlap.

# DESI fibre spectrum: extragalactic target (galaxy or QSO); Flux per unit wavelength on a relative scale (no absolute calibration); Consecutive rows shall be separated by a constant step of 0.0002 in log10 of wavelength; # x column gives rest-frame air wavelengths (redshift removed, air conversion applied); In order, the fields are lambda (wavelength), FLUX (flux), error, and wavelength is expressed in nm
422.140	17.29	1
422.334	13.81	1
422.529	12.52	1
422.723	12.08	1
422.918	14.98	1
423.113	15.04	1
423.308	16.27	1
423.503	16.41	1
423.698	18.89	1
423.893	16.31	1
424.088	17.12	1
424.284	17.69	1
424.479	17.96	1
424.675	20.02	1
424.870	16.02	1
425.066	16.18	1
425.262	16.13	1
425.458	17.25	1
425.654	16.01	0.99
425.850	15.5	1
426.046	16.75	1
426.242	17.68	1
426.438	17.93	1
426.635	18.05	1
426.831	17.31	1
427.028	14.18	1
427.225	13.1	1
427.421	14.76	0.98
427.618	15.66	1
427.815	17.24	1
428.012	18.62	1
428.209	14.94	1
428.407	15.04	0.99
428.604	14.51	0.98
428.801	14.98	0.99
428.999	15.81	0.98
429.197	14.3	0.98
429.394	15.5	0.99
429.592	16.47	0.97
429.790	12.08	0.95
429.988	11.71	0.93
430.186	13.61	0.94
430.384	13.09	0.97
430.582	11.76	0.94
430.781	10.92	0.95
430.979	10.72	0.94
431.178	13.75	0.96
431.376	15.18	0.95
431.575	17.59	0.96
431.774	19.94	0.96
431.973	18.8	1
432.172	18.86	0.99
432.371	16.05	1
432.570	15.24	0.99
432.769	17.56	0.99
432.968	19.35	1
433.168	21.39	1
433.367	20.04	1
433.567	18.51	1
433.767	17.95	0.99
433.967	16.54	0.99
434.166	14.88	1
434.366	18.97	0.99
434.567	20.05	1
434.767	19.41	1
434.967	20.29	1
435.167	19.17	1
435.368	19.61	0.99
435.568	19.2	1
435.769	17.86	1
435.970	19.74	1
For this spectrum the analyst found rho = -0.08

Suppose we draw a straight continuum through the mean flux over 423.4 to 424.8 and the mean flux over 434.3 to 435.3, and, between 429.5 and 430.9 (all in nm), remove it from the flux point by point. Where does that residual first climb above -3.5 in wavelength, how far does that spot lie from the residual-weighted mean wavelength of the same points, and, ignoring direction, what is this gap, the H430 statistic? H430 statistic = 0.67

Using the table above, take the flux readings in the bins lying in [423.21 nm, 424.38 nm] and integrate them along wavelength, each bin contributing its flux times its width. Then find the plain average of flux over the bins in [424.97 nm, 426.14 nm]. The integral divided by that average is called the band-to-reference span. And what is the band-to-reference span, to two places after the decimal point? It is 1.23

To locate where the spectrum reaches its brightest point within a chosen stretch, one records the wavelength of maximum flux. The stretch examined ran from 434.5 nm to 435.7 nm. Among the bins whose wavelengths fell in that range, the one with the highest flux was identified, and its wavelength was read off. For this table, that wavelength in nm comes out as 434.967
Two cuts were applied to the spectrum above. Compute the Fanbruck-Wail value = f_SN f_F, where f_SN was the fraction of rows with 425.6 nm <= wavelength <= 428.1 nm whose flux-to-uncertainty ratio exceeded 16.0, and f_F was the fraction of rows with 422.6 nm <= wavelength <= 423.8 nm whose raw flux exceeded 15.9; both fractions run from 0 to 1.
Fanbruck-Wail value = 0.31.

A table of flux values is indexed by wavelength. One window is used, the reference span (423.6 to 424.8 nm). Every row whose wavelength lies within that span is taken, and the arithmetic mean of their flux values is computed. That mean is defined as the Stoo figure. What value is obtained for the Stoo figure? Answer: 18.0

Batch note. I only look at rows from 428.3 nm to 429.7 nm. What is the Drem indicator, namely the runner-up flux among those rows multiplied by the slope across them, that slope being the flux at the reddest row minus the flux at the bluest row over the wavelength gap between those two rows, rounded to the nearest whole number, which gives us 19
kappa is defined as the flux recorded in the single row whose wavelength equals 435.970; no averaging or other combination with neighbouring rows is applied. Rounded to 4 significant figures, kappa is 19.74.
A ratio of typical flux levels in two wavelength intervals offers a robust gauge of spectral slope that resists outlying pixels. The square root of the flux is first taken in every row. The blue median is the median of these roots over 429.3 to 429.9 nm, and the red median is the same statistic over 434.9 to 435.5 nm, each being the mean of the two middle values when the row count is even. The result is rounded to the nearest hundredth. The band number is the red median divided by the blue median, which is 1.12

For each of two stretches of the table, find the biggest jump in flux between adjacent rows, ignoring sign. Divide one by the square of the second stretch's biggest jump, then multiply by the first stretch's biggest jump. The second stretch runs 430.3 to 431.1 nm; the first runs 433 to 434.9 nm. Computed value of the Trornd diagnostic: 2.3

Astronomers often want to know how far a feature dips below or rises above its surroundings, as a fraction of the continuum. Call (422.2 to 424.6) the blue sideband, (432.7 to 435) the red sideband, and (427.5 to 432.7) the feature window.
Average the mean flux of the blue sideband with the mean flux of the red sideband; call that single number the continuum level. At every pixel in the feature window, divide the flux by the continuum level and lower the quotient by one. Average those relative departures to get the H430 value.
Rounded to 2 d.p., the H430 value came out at -0.13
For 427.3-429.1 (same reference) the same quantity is -0.09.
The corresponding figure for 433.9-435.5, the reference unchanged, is 0.08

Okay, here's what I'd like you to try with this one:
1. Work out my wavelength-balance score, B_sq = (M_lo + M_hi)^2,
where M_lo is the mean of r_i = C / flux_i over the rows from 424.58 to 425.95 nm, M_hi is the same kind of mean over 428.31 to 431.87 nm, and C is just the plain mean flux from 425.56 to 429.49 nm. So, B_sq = 4.41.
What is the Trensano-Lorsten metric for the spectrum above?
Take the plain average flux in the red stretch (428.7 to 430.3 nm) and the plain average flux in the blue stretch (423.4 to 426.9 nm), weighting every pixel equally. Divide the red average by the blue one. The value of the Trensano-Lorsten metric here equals 0.83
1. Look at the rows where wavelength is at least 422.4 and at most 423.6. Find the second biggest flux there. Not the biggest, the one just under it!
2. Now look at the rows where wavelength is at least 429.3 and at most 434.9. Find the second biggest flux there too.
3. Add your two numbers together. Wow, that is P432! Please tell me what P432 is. 36.3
